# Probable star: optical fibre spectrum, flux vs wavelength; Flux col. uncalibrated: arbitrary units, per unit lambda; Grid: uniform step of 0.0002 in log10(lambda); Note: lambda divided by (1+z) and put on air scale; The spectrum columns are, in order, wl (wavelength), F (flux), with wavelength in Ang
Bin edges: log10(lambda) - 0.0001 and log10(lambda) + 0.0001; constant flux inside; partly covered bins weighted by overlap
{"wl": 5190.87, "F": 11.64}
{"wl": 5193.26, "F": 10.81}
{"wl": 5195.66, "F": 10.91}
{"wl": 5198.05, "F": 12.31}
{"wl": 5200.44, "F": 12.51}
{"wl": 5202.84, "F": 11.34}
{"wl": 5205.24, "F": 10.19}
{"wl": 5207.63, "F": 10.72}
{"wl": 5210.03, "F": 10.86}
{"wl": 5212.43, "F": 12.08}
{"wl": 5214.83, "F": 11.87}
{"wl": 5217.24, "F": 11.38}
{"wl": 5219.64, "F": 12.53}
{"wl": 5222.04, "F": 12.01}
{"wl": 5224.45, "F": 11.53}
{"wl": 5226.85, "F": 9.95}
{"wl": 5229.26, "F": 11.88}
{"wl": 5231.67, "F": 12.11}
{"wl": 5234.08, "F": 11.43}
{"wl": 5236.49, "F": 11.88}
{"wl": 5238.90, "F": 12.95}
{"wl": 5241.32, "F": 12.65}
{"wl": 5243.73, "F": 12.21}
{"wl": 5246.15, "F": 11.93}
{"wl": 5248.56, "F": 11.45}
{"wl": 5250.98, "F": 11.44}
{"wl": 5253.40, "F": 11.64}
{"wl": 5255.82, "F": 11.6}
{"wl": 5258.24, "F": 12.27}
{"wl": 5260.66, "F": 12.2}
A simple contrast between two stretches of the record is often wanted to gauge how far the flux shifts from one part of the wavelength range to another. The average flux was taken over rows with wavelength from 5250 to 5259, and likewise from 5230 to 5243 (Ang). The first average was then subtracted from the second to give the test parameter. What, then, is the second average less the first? 0.5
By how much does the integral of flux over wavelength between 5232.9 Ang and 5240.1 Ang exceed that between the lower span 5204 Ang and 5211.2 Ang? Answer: 11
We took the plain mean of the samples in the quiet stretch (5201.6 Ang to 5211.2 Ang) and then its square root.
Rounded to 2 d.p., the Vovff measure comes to 3.28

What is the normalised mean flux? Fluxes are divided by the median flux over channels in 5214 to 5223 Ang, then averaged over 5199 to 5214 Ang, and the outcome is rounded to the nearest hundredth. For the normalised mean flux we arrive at 0.95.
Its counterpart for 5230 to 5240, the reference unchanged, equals 1.01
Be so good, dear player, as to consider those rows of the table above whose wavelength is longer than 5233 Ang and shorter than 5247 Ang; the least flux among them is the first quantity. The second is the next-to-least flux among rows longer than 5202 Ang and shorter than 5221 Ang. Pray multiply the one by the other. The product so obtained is 123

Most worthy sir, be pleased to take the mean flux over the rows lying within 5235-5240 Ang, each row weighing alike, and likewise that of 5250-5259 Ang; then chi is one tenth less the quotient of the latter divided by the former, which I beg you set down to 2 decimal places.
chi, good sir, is -0.85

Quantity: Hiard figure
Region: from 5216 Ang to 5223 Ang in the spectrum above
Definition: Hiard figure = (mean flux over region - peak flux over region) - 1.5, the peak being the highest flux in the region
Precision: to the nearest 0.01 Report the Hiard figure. -2.06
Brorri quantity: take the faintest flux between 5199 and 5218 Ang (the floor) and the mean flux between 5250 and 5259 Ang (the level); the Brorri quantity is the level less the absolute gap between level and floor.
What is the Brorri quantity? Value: 10.19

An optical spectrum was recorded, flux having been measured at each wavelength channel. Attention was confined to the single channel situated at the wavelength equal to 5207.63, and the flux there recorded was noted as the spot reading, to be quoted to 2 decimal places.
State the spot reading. 10.72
